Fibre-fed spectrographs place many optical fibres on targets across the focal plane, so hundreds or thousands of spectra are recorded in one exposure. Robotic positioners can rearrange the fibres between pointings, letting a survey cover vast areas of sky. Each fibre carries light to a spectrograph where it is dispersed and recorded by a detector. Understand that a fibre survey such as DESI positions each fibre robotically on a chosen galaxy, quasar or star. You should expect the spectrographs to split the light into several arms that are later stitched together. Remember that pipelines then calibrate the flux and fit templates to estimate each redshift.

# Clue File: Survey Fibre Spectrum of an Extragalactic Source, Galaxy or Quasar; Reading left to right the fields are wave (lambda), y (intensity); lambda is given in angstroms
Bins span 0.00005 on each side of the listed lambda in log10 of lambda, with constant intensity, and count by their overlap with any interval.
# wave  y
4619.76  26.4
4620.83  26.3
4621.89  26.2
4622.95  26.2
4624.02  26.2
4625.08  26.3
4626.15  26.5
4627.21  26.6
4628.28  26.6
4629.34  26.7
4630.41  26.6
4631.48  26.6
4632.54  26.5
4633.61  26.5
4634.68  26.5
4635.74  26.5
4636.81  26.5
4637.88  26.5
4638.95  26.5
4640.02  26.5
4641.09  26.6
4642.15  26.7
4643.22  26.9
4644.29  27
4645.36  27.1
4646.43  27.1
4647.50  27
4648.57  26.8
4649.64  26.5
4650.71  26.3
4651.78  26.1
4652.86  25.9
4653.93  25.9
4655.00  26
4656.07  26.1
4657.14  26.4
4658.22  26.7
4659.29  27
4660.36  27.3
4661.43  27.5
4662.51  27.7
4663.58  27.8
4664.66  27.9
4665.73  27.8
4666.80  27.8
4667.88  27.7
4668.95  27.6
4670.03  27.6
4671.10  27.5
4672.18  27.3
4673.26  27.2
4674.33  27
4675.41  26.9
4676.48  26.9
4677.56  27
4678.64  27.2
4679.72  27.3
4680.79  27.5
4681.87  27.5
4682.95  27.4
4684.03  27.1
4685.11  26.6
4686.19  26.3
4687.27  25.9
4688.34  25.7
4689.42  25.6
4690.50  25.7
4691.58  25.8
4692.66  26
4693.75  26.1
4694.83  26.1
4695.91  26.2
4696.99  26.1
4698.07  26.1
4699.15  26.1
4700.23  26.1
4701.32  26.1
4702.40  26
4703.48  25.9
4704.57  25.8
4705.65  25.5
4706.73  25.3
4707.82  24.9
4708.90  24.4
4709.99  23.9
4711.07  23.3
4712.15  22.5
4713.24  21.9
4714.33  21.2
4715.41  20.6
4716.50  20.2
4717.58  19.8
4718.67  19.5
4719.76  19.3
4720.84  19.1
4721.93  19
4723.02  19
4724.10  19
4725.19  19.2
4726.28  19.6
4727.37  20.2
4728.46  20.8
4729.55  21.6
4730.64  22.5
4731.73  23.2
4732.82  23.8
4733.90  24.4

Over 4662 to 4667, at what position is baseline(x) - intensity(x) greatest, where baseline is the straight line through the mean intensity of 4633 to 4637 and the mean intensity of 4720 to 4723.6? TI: 4662.51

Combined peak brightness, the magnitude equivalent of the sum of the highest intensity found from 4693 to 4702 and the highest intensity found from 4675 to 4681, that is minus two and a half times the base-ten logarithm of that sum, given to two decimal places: -4.32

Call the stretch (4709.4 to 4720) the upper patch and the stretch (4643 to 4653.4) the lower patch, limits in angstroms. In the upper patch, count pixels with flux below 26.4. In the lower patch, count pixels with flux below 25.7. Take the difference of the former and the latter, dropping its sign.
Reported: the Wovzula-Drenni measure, 10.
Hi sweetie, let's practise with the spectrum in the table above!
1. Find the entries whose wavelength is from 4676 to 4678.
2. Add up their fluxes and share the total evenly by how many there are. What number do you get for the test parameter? 26.9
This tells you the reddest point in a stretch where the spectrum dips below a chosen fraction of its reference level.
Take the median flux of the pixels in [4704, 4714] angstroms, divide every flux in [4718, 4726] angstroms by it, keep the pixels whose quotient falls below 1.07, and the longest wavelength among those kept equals 4725.19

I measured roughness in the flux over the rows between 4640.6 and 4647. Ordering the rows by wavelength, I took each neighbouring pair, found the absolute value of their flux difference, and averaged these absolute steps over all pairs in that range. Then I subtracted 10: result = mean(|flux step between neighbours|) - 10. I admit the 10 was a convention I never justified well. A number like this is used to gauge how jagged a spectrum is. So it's -9.90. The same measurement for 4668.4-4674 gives -9.90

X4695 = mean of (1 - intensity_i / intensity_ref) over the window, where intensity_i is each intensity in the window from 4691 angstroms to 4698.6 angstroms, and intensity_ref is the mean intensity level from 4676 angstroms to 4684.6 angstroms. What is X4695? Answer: 0.043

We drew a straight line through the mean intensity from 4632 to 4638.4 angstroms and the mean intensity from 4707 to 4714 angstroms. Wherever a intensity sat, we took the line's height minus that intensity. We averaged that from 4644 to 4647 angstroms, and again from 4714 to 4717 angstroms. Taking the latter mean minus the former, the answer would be 3.6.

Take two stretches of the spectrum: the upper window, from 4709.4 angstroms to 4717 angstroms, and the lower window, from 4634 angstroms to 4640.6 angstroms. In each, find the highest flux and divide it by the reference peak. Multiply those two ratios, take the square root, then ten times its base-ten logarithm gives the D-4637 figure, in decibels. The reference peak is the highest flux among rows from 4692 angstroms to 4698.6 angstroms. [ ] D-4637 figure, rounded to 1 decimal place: -0.2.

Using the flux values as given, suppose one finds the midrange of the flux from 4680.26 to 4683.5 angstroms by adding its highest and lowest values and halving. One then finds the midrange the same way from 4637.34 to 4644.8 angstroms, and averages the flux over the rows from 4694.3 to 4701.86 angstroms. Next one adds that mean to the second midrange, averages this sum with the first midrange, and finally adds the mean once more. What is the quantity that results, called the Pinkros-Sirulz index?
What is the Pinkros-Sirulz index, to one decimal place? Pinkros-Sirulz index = 66.3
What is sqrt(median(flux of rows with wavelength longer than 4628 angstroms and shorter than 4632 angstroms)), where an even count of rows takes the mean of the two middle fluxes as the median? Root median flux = 5.16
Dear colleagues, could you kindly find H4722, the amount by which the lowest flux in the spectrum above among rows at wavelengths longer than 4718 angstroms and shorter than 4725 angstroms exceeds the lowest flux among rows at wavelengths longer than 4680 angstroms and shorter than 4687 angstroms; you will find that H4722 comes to -7.3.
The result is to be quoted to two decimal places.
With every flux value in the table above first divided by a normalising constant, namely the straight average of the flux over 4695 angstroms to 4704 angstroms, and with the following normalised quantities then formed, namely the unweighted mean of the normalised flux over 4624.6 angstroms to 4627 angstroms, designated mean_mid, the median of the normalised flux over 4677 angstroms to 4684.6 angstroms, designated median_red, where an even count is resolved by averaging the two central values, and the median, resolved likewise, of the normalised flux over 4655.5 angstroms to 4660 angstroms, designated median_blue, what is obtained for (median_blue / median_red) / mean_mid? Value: 0.96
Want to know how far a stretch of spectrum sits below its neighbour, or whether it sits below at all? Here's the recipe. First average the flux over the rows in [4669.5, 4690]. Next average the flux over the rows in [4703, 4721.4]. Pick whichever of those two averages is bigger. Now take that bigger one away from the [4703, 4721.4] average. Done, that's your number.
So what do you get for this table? -4.4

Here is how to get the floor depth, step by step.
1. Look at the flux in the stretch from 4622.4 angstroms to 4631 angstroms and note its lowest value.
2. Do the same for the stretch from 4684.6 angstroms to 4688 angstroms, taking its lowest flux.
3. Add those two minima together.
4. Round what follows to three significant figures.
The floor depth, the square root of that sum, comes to 7.22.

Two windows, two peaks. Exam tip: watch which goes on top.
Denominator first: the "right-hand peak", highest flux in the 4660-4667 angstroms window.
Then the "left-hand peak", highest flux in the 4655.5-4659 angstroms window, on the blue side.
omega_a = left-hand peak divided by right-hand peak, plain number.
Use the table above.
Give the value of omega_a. 0.96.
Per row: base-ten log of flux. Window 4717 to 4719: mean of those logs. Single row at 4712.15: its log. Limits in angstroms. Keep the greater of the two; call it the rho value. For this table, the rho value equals 1.35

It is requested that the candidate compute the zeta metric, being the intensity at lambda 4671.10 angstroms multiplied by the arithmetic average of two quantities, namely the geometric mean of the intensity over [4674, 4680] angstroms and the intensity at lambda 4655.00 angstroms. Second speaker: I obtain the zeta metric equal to 729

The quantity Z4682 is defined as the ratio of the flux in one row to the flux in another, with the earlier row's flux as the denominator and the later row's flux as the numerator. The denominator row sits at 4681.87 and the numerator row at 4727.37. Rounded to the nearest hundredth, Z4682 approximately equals 0.73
